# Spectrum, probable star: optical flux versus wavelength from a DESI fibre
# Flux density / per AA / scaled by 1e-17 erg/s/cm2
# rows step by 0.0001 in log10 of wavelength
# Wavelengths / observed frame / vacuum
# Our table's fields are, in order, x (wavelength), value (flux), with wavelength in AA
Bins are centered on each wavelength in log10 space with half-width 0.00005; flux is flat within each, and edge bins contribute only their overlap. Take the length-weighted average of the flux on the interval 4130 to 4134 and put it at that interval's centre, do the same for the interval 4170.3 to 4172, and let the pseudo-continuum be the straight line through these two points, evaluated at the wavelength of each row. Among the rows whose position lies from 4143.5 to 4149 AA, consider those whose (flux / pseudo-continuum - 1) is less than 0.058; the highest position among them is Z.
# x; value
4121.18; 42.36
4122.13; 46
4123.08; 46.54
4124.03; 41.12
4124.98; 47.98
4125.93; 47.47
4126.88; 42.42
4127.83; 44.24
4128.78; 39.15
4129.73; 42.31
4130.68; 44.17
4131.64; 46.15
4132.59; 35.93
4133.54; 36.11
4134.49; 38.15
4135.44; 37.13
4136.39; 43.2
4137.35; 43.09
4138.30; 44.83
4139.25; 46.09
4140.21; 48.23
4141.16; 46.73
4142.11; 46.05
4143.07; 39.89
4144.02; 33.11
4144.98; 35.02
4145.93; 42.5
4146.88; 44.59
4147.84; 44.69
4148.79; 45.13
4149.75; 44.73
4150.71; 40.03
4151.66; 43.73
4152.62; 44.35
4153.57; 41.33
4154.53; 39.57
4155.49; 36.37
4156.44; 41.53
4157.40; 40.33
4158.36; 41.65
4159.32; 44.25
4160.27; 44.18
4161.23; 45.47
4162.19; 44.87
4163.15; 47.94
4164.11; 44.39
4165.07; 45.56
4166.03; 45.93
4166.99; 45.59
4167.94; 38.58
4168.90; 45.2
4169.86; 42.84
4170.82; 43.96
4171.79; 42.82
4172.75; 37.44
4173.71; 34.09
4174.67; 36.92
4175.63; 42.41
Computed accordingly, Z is 4145.93 AA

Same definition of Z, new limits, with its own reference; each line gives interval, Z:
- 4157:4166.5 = 4164.11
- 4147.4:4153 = 4152.62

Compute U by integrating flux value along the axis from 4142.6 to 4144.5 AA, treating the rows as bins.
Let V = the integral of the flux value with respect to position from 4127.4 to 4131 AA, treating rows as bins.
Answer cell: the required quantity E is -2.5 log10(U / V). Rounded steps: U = 69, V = 153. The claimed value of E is 0.86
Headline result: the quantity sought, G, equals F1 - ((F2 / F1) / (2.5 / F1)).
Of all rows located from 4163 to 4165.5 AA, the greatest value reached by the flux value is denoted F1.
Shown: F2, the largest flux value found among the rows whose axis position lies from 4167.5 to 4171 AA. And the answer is 30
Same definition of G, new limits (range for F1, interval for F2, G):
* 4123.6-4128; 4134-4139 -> 30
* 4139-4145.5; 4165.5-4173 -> 30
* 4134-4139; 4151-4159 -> 27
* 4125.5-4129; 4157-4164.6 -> 28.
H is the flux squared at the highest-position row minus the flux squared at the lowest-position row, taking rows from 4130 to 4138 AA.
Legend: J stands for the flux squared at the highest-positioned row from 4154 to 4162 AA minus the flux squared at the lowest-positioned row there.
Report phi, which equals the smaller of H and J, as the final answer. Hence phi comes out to -94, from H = -94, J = 502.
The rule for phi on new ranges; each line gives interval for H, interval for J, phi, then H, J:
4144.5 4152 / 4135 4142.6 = 686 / 686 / 742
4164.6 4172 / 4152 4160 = -242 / -242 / -9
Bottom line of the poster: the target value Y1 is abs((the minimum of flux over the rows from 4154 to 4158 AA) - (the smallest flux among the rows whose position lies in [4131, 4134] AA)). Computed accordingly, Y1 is 0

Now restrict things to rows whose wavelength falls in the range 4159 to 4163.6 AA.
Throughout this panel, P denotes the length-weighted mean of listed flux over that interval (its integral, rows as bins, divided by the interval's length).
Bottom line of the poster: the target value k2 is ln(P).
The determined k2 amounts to 3.82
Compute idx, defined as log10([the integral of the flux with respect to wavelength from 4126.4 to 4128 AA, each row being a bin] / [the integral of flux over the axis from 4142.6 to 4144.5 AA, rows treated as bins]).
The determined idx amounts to 0.00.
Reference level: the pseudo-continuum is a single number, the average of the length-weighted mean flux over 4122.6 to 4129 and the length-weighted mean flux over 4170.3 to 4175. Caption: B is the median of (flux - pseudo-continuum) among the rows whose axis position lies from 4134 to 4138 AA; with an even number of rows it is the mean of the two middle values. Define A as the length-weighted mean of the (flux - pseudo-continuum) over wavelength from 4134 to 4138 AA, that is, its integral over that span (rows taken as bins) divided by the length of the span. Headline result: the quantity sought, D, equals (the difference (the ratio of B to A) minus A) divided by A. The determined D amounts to -1.8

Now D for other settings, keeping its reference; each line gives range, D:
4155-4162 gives -1.4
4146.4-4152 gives -0.3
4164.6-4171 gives -0.3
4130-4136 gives -2.1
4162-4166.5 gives -0.8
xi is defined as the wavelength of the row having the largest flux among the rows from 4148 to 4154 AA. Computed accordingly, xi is 4148.79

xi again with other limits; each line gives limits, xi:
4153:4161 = 4159.32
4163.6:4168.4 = 4166.03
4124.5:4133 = 4124.98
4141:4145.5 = 4141.16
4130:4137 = 4131.64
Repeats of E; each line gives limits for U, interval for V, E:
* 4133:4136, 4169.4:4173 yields 0.32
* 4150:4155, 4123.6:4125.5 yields -0.98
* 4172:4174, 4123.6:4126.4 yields 0.59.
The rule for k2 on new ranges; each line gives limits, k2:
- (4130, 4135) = 3.69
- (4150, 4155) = 3.74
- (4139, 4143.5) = 3.81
